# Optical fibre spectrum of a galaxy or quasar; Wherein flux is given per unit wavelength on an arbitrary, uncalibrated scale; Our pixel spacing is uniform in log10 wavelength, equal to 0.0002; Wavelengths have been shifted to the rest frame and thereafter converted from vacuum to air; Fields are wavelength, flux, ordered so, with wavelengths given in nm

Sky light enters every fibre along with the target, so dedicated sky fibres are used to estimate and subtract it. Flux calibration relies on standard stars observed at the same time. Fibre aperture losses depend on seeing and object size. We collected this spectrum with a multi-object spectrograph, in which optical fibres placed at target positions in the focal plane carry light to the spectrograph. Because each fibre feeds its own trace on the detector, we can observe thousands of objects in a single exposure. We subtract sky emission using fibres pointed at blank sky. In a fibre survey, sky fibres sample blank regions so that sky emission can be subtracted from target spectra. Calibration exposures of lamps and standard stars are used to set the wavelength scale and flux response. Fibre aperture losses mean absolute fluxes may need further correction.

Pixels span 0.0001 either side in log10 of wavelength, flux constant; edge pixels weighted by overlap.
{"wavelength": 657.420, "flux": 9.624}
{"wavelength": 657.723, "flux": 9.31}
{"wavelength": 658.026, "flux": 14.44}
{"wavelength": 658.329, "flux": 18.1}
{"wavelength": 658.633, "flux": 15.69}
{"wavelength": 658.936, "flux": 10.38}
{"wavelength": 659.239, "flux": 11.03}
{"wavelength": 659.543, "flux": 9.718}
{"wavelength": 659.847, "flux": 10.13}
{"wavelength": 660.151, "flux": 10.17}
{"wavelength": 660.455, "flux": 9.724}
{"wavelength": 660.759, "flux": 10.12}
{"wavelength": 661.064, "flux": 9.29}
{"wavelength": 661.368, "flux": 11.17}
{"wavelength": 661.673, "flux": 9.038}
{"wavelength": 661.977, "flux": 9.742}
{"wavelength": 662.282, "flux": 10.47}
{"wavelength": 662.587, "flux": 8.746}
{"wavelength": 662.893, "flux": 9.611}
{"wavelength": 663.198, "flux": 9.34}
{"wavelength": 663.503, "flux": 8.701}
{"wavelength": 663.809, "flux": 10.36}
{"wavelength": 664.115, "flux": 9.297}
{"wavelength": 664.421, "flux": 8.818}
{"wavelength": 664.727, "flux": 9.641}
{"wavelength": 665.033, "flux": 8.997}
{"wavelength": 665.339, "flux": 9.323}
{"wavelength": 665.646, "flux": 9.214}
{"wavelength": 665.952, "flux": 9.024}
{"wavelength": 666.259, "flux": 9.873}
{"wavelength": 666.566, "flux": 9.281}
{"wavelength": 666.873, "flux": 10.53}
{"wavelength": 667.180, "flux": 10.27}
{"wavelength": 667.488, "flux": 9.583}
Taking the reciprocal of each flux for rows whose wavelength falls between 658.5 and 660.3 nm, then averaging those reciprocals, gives 0.092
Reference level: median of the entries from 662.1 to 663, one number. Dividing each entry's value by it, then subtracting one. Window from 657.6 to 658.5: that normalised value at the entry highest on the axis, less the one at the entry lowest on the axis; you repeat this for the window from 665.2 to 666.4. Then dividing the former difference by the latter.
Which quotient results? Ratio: 16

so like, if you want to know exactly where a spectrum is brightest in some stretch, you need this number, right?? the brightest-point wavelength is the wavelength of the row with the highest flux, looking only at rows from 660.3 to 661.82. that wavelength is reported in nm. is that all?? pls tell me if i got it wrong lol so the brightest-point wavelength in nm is 661.368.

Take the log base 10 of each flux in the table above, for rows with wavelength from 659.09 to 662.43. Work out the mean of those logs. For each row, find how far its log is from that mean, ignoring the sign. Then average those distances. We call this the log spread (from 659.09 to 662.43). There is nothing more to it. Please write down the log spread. 0.022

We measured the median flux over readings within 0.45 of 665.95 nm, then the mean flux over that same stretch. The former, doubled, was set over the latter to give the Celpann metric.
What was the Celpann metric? 1.97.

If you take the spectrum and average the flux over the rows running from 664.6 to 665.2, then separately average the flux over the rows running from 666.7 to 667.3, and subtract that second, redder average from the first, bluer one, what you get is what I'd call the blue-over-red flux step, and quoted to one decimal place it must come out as -1.1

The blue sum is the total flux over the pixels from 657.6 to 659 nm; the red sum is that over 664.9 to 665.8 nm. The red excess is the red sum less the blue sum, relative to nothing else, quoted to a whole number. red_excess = -40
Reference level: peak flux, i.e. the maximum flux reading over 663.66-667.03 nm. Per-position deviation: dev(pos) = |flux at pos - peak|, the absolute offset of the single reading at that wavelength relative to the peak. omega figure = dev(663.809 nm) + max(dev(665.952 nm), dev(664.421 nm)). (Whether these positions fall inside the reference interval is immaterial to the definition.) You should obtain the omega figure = 1.88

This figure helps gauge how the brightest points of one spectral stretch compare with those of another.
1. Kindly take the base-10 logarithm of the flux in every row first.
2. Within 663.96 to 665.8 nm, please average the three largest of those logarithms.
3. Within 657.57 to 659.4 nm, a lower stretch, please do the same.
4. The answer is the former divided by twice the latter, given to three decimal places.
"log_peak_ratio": 0.404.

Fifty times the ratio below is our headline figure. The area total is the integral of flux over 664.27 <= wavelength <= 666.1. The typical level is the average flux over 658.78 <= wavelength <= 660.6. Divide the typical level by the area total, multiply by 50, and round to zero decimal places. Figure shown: 30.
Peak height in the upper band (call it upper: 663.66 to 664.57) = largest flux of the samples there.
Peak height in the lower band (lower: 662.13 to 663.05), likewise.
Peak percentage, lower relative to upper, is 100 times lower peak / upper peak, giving 101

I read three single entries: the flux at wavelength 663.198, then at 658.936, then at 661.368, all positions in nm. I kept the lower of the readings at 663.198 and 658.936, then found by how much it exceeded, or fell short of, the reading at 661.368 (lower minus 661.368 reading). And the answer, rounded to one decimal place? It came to -1.8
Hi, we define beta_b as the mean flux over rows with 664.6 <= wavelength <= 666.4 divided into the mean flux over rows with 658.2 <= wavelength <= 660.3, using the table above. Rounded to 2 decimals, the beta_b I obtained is 1.30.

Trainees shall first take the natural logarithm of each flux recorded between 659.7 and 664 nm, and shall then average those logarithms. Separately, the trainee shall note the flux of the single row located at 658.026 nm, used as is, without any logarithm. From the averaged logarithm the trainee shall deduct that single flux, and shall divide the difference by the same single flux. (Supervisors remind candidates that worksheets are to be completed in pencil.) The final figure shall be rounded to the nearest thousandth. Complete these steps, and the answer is -0.842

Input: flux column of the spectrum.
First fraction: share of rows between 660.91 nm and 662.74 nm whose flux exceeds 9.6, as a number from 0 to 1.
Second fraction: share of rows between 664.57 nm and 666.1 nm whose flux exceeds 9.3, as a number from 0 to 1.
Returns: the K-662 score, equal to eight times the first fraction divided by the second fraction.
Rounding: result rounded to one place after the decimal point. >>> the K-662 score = 10.0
